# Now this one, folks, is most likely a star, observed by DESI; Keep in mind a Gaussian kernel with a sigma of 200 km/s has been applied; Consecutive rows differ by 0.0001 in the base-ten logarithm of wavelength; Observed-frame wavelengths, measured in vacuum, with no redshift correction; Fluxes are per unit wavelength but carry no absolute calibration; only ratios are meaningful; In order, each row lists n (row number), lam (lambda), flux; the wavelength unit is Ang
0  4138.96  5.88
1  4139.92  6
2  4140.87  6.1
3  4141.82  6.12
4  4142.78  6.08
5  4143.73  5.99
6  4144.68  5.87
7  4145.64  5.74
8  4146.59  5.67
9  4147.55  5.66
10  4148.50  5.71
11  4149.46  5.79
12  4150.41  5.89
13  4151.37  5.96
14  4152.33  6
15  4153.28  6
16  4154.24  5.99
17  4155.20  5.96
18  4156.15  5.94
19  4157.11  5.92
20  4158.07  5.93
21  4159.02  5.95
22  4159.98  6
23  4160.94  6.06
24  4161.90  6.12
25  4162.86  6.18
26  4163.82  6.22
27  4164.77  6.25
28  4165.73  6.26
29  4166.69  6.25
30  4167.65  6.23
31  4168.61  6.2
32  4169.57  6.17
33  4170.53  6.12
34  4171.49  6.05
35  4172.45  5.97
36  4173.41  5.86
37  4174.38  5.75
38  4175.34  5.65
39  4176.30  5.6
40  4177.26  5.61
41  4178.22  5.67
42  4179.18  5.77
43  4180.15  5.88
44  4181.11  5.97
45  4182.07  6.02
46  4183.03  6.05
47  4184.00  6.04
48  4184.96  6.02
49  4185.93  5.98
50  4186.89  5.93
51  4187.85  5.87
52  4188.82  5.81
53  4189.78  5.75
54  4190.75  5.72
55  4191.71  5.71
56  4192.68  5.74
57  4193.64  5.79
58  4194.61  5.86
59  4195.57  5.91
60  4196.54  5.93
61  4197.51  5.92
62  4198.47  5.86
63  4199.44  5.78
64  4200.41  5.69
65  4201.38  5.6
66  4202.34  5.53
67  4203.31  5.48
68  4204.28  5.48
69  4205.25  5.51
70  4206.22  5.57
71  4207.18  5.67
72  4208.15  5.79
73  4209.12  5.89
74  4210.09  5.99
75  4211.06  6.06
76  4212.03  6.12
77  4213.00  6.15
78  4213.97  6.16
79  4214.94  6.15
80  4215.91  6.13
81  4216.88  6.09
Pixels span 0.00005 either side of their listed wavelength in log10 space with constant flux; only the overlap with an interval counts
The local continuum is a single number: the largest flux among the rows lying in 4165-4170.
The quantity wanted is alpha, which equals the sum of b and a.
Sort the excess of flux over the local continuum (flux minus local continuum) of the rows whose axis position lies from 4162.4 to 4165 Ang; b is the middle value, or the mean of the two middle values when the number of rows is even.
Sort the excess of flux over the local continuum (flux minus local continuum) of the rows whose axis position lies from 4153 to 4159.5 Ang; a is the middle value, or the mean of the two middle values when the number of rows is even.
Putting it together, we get -0.35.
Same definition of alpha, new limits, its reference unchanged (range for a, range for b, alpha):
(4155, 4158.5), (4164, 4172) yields -0.37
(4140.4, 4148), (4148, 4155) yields -0.63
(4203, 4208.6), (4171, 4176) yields -1.12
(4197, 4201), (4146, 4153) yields -0.91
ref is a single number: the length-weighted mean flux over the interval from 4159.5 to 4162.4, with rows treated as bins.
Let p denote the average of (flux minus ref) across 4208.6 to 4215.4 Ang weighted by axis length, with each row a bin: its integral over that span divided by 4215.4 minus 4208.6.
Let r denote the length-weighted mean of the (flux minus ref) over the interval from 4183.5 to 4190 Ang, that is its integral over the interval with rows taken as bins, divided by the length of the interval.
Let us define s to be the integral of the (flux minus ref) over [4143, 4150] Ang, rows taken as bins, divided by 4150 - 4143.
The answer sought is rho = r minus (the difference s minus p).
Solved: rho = 0.16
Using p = 0.03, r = -0.13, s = -0.26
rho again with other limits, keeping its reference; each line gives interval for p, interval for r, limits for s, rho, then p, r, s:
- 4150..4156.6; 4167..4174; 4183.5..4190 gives 0.08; -0.08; 0.04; -0.13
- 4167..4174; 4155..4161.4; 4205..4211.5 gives 0.21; 0.04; -0.08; -0.26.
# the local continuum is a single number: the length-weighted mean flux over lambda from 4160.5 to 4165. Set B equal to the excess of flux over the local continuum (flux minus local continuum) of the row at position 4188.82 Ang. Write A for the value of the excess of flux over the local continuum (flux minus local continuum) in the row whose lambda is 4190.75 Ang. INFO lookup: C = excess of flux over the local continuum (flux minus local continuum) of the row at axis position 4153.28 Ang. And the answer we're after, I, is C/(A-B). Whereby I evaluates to 1.9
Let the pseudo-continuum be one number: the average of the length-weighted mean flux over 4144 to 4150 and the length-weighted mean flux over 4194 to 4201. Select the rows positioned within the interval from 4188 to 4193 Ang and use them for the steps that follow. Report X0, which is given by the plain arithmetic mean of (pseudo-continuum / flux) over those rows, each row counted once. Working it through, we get 1.01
